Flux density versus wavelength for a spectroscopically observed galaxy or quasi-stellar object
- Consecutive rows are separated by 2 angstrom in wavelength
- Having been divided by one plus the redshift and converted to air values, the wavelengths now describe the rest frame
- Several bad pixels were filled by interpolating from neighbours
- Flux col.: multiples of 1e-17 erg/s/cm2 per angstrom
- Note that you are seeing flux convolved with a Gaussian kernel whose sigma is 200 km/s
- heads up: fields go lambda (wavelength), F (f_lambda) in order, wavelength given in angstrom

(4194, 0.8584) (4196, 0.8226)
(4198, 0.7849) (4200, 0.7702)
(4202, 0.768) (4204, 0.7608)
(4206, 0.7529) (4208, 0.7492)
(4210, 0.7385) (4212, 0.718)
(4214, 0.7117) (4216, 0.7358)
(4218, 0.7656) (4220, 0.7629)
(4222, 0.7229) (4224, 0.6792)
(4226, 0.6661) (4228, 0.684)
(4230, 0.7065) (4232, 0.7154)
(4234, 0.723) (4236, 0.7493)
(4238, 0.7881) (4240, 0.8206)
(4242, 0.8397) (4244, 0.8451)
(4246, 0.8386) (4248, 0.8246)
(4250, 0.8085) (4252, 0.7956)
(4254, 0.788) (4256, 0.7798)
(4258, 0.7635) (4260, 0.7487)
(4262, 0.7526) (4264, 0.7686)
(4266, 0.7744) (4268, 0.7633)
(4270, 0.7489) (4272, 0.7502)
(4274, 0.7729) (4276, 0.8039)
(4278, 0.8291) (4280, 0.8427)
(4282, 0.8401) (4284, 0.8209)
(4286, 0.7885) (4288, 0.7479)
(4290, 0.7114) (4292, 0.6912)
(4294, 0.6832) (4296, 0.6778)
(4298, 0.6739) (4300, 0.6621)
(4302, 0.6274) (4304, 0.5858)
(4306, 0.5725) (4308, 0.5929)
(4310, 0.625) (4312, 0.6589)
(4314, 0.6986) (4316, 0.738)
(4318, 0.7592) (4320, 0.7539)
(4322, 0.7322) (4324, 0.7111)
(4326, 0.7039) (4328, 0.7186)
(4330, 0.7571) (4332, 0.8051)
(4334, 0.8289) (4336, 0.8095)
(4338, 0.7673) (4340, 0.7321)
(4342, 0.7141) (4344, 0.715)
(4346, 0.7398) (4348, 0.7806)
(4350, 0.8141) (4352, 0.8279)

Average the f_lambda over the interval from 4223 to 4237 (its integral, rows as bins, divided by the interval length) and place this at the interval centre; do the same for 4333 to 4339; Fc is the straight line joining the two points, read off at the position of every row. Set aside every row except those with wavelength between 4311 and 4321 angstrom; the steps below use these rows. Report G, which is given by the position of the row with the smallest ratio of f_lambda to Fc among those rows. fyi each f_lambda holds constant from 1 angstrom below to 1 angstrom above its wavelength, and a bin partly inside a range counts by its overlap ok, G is 4312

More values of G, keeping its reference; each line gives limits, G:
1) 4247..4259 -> 4258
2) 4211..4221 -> 4214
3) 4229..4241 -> 4230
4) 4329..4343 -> 4342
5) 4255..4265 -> 4260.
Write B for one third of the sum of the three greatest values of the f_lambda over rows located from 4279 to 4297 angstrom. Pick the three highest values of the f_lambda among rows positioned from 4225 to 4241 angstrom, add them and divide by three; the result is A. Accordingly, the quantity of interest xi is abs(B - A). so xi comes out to 0.05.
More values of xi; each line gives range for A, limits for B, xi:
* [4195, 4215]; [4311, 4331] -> 0.04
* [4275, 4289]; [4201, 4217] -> 0.08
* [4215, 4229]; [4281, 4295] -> 0.06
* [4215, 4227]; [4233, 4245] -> 0.08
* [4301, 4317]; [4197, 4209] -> 0.08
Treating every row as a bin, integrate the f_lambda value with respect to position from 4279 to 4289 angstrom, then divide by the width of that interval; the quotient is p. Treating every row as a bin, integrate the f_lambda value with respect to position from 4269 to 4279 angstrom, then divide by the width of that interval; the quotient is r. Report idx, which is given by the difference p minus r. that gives 0.03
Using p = 0.808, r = 0.78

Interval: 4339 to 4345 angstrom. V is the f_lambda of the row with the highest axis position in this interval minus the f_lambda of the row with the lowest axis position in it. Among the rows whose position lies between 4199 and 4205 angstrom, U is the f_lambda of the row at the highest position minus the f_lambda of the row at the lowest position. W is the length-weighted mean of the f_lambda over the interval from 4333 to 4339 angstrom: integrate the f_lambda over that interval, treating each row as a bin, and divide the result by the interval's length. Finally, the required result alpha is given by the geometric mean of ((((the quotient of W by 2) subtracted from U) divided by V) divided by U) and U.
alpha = 4.9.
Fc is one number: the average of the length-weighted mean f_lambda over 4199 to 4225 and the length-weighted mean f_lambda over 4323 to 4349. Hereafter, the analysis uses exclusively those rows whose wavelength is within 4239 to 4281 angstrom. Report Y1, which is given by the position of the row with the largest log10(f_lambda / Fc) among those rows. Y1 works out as 4244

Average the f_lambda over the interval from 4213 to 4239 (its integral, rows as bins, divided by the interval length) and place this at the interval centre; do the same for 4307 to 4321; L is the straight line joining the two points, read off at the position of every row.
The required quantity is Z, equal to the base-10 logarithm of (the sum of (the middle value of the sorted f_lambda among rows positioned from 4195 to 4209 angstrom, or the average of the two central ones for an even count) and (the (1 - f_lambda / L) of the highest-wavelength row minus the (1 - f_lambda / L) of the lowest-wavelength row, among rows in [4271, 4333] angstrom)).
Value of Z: -0.186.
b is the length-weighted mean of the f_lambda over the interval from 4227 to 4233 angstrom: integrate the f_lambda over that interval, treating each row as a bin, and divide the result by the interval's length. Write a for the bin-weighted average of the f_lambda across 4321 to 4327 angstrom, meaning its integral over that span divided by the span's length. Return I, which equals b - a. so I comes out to -0.014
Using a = 0.72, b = 0.702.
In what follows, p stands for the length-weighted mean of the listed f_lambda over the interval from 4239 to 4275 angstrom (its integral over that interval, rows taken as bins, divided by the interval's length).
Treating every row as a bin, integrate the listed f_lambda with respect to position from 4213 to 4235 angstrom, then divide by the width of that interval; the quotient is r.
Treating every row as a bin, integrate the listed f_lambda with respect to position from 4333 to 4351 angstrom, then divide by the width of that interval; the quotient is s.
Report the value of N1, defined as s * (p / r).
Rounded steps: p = 0.788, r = 0.716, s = 0.77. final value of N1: 0.84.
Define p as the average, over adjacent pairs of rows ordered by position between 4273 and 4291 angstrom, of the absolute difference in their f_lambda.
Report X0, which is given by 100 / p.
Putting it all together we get 3978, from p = 0.025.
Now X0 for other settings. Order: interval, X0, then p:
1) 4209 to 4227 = 4440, 0.023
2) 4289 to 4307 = 5760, 0.017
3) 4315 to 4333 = 4502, 0.022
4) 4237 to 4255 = 7011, 0.014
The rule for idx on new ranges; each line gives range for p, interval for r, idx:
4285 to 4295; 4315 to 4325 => -0.01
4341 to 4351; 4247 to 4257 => -0.05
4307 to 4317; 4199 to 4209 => -0.10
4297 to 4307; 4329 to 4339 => -0.17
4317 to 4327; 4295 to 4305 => 0.09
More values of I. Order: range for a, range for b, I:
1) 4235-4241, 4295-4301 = -0.115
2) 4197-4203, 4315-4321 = -0.024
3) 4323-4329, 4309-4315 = -0.050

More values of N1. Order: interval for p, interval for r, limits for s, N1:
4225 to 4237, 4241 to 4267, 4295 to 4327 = 0.60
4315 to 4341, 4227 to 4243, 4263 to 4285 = 0.79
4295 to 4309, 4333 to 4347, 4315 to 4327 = 0.61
